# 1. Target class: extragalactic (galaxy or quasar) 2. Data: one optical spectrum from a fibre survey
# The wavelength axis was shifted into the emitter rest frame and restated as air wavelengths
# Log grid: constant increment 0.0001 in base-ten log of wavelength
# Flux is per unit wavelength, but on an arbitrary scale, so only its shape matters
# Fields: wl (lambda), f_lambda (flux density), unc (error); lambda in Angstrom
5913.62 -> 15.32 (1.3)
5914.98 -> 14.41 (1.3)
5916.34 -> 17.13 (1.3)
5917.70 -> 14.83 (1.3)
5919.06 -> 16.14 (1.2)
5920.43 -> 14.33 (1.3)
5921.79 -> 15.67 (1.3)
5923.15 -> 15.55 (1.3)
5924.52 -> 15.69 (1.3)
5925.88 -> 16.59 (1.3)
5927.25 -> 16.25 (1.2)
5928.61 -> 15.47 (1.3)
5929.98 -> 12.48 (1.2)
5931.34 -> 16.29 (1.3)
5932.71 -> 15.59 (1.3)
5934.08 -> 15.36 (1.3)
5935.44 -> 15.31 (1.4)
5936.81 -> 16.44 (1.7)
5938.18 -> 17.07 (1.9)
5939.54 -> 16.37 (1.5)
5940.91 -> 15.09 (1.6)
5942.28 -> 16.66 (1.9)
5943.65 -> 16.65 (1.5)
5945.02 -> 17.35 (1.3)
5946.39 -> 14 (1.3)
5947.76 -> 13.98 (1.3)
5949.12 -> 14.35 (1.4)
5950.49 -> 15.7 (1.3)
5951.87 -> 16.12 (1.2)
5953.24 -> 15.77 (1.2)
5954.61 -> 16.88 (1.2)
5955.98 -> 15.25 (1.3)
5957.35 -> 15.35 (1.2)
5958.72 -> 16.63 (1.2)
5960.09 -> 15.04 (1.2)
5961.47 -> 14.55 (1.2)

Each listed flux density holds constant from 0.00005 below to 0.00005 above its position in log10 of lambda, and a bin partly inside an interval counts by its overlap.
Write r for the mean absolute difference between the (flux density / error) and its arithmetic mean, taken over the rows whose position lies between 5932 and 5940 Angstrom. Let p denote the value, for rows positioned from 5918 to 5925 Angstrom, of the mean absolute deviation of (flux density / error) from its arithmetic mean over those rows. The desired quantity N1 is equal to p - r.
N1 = -0.39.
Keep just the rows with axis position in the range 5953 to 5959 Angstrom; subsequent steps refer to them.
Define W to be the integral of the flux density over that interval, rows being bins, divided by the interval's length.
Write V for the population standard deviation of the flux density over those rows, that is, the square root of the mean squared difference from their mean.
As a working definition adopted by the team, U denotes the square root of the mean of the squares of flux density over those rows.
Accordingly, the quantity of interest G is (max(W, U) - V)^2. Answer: 235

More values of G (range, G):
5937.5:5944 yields 247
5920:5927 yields 223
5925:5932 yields 195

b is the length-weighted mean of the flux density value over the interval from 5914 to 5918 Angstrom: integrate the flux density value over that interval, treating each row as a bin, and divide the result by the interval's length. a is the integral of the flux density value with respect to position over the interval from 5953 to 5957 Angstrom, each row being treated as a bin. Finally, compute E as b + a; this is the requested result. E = 79.3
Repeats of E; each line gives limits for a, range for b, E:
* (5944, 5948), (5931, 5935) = 77.1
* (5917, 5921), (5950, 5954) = 76.4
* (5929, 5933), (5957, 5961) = 74.6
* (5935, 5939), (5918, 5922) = 80.7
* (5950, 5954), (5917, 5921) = 78.6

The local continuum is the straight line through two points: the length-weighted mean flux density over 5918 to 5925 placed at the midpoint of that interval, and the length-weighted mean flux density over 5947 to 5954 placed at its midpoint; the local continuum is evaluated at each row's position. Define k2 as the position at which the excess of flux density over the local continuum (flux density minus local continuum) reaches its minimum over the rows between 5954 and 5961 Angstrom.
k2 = 5960.09 Angstrom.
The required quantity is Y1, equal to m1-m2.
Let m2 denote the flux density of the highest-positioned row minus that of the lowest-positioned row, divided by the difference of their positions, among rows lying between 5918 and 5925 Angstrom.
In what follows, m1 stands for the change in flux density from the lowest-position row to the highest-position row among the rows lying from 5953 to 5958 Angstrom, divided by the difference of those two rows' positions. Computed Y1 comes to 0.0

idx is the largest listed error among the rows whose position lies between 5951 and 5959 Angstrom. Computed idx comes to 1.30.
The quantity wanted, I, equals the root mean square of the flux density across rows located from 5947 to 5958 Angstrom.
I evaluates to 15.4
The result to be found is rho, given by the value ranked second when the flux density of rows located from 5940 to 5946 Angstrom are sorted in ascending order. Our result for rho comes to 16.65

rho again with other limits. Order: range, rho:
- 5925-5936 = 15.31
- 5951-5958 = 15.35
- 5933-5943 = 15.31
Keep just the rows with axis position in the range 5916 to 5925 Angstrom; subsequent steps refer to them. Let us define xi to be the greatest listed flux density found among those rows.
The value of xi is 17.13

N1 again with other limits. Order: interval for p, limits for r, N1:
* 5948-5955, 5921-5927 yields 0.87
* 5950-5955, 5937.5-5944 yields -0.36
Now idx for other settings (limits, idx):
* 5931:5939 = 1.90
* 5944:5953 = 1.40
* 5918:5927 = 1.30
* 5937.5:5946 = 1.90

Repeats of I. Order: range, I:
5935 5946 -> 16.4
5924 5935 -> 15.5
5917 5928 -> 15.6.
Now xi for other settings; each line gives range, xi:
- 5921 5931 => 16.59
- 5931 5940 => 17.07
